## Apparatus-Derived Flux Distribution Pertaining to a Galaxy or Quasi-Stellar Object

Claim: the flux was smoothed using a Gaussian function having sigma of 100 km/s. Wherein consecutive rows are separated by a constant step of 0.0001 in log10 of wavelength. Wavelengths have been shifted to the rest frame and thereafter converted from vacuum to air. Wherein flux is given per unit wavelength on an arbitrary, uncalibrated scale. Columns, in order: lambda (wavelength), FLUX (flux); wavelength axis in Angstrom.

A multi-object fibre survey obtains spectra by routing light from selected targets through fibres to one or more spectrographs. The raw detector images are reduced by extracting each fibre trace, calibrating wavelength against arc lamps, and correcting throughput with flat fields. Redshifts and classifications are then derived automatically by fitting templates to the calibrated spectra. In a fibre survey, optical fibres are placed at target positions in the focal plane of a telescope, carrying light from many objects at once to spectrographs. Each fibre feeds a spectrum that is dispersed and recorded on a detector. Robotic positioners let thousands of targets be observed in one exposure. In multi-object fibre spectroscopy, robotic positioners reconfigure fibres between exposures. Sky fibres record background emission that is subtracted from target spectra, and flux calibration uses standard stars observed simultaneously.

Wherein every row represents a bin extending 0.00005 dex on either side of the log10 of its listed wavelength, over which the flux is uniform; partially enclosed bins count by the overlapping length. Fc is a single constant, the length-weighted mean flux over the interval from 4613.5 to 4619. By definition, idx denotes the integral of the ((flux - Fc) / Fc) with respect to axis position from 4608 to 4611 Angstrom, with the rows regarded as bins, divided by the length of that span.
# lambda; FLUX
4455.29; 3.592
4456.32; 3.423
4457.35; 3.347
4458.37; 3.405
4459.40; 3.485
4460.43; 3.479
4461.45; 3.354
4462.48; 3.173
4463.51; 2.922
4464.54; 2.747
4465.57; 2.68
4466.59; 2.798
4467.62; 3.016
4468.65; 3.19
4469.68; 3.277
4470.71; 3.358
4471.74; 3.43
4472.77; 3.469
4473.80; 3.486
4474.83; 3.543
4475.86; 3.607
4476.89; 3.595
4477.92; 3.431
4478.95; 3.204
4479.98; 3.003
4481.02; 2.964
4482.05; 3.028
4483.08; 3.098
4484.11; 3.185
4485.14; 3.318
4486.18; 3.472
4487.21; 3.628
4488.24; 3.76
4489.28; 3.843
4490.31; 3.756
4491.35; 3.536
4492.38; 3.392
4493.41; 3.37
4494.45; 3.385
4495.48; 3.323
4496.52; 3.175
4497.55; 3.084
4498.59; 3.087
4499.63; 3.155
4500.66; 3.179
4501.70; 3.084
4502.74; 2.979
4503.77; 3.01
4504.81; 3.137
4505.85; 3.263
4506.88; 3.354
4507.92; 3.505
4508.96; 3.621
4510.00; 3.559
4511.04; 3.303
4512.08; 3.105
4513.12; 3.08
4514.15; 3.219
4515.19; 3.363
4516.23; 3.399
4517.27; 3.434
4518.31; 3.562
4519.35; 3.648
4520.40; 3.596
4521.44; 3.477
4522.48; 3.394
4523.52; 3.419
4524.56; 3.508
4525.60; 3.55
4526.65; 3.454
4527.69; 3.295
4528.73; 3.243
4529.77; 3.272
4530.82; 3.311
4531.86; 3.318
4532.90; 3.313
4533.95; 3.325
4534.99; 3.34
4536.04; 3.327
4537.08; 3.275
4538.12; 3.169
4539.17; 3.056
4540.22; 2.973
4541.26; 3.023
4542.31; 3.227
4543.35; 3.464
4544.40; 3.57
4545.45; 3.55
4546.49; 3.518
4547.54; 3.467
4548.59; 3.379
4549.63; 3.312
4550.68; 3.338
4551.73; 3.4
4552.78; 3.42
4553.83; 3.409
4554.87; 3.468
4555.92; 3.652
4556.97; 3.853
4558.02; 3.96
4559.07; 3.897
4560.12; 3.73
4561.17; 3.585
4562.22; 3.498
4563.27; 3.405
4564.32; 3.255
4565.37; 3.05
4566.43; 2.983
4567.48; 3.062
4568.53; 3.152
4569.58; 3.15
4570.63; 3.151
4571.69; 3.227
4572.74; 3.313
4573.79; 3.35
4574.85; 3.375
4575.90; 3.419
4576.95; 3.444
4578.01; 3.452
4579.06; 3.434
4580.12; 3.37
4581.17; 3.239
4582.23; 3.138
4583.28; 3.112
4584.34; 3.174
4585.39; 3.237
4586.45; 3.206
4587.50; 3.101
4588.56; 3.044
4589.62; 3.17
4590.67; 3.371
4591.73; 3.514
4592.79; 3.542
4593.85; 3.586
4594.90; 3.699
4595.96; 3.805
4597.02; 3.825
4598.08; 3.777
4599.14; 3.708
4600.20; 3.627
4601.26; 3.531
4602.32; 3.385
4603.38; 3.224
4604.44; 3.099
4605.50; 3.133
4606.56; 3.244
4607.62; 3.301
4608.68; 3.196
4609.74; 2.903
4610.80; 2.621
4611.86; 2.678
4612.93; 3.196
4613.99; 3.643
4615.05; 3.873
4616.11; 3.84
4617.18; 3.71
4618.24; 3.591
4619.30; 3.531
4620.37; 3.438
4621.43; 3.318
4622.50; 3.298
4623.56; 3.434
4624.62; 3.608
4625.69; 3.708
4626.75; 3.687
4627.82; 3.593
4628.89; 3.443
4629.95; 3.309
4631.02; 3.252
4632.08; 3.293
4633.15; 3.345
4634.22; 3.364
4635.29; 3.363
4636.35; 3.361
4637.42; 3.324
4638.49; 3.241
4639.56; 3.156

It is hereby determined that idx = -0.21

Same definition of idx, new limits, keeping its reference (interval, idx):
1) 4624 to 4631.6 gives -0.06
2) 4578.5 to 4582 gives -0.11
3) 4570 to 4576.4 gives -0.11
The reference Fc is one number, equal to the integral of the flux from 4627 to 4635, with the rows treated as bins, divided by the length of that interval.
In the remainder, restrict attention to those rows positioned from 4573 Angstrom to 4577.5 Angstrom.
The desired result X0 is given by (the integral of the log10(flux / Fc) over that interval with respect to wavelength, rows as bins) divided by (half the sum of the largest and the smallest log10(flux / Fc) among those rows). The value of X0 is 3.4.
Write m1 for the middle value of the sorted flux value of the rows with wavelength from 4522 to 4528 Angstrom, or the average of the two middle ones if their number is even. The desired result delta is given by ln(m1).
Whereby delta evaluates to 1.23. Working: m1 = 3.44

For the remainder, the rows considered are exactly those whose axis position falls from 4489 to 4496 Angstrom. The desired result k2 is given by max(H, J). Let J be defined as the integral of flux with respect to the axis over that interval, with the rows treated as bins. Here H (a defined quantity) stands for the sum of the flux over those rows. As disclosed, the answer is 25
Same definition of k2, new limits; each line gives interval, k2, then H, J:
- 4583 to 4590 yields 22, 22.0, 22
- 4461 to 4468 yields 21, 20.7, 21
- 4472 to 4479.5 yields 26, 24.3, 26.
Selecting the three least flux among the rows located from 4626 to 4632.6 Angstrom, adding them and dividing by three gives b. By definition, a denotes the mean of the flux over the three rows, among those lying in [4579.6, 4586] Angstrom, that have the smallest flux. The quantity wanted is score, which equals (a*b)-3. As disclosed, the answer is 7.32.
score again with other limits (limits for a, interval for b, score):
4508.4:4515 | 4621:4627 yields 7.50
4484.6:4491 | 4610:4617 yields 6.83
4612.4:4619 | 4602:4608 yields 7.96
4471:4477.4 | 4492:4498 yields 8.06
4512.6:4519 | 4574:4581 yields 7.91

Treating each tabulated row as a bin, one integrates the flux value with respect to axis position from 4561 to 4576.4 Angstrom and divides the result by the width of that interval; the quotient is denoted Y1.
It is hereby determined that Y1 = 3.26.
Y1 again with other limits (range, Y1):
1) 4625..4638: 3.42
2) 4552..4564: 3.62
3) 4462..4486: 3.20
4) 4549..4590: 3.35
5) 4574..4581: 3.40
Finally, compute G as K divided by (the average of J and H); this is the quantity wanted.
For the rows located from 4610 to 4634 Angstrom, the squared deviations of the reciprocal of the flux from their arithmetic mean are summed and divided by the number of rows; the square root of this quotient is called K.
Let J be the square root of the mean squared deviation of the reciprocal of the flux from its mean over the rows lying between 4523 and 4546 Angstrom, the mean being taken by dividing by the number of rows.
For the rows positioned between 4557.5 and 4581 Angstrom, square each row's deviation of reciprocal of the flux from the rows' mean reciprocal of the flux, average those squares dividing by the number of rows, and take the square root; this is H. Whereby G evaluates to 1.67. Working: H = 0.0212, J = 0.015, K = 0.030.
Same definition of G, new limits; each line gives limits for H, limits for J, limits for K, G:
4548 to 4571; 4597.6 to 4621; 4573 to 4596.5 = 0.61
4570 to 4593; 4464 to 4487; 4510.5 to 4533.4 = 0.64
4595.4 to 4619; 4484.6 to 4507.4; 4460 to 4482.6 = 1.00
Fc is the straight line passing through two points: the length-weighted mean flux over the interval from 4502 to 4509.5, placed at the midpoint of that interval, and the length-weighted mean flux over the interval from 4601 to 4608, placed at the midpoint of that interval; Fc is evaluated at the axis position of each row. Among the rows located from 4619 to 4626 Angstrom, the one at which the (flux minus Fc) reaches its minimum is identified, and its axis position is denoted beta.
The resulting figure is 4622.50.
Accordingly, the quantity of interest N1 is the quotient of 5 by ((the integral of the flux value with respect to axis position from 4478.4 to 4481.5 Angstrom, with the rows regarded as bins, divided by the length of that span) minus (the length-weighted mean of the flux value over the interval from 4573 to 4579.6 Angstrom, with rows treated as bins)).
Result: -14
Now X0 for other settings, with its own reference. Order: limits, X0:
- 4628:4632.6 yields 5.0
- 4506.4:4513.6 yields 4.0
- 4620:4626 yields 4.0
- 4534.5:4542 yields 7.1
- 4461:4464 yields 2.8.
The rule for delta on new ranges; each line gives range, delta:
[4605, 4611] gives 1.15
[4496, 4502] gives 1.14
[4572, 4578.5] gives 1.22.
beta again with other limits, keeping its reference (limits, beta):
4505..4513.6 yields 4513.12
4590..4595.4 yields 4590.67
